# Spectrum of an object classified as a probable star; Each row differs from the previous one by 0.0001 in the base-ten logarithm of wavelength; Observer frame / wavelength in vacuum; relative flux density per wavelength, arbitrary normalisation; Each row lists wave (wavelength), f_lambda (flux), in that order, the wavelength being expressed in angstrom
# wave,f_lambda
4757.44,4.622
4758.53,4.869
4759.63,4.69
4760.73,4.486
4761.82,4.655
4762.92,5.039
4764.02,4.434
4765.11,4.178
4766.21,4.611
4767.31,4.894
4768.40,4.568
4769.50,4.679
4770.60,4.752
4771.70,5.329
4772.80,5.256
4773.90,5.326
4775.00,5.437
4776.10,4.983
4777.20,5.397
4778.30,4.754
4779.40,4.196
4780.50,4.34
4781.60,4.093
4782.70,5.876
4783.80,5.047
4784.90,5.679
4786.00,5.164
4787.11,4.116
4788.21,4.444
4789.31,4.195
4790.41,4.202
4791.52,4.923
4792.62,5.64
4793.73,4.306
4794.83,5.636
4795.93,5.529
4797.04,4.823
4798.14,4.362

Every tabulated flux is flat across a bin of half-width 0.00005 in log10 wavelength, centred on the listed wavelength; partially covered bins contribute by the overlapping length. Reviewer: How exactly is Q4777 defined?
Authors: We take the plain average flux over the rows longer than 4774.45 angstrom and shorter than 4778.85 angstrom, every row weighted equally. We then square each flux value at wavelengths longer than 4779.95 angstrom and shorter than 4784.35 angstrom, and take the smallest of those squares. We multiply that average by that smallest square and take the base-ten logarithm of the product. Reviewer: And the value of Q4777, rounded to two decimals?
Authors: 1.94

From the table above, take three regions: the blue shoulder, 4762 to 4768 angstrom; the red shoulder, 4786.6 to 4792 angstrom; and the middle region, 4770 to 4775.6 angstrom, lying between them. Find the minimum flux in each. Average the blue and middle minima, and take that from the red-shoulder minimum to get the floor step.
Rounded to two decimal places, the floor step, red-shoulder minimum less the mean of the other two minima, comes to -0.35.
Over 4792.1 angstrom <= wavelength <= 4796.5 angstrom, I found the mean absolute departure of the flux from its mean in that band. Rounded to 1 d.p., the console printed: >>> 0.5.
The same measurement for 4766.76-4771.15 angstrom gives 0.1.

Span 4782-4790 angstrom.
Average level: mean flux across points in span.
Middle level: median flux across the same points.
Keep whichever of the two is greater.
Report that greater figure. 5.05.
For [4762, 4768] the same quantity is 4.63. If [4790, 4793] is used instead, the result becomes 4.92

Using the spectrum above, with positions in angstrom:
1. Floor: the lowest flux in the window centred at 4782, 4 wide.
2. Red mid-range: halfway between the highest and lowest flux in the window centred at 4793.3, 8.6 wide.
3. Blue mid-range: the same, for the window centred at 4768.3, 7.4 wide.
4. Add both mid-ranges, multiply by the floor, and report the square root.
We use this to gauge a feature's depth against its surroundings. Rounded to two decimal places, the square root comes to 6.29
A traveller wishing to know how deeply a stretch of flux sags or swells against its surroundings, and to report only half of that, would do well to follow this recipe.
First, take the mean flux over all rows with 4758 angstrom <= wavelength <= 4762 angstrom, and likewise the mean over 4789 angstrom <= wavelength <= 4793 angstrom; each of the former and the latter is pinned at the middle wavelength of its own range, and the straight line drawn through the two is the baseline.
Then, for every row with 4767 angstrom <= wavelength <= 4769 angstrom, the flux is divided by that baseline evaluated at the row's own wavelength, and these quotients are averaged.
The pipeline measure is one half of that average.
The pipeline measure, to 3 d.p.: 0.504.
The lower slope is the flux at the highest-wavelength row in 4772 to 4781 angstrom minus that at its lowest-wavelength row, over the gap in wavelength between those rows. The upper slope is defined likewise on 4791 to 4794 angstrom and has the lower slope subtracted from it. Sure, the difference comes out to -0.16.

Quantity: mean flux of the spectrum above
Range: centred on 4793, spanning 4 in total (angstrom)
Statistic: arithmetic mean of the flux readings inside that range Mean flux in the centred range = 5.1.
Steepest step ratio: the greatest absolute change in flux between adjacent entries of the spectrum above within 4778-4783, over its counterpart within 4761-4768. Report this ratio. 2.9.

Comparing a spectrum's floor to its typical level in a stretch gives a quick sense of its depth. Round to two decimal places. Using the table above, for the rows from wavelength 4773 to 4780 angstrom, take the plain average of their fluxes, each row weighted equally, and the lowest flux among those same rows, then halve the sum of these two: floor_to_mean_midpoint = 4.61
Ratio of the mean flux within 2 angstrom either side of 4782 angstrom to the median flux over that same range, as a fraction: 1.03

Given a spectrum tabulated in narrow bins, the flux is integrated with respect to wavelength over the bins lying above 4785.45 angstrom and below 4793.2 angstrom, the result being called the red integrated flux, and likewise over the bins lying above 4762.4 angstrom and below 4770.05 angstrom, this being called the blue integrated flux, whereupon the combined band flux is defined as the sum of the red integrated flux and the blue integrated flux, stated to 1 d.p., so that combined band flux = 71.6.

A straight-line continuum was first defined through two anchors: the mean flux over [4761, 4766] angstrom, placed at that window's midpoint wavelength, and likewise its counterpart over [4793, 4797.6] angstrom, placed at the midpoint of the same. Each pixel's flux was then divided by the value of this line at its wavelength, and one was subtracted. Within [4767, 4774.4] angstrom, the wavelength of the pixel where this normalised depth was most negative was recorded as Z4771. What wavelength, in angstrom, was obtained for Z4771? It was 4768.40 angstrom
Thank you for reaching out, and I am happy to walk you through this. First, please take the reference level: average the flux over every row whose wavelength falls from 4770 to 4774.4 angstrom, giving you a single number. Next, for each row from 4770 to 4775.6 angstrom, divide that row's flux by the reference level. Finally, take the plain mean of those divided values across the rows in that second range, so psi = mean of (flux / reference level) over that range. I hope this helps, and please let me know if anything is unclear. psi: 1.01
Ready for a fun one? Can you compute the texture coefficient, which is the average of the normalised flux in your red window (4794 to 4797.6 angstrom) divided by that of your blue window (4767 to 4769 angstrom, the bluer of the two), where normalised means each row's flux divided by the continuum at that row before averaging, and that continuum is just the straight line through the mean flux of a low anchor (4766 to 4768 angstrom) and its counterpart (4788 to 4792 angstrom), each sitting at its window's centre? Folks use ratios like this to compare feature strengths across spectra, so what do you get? 1.22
